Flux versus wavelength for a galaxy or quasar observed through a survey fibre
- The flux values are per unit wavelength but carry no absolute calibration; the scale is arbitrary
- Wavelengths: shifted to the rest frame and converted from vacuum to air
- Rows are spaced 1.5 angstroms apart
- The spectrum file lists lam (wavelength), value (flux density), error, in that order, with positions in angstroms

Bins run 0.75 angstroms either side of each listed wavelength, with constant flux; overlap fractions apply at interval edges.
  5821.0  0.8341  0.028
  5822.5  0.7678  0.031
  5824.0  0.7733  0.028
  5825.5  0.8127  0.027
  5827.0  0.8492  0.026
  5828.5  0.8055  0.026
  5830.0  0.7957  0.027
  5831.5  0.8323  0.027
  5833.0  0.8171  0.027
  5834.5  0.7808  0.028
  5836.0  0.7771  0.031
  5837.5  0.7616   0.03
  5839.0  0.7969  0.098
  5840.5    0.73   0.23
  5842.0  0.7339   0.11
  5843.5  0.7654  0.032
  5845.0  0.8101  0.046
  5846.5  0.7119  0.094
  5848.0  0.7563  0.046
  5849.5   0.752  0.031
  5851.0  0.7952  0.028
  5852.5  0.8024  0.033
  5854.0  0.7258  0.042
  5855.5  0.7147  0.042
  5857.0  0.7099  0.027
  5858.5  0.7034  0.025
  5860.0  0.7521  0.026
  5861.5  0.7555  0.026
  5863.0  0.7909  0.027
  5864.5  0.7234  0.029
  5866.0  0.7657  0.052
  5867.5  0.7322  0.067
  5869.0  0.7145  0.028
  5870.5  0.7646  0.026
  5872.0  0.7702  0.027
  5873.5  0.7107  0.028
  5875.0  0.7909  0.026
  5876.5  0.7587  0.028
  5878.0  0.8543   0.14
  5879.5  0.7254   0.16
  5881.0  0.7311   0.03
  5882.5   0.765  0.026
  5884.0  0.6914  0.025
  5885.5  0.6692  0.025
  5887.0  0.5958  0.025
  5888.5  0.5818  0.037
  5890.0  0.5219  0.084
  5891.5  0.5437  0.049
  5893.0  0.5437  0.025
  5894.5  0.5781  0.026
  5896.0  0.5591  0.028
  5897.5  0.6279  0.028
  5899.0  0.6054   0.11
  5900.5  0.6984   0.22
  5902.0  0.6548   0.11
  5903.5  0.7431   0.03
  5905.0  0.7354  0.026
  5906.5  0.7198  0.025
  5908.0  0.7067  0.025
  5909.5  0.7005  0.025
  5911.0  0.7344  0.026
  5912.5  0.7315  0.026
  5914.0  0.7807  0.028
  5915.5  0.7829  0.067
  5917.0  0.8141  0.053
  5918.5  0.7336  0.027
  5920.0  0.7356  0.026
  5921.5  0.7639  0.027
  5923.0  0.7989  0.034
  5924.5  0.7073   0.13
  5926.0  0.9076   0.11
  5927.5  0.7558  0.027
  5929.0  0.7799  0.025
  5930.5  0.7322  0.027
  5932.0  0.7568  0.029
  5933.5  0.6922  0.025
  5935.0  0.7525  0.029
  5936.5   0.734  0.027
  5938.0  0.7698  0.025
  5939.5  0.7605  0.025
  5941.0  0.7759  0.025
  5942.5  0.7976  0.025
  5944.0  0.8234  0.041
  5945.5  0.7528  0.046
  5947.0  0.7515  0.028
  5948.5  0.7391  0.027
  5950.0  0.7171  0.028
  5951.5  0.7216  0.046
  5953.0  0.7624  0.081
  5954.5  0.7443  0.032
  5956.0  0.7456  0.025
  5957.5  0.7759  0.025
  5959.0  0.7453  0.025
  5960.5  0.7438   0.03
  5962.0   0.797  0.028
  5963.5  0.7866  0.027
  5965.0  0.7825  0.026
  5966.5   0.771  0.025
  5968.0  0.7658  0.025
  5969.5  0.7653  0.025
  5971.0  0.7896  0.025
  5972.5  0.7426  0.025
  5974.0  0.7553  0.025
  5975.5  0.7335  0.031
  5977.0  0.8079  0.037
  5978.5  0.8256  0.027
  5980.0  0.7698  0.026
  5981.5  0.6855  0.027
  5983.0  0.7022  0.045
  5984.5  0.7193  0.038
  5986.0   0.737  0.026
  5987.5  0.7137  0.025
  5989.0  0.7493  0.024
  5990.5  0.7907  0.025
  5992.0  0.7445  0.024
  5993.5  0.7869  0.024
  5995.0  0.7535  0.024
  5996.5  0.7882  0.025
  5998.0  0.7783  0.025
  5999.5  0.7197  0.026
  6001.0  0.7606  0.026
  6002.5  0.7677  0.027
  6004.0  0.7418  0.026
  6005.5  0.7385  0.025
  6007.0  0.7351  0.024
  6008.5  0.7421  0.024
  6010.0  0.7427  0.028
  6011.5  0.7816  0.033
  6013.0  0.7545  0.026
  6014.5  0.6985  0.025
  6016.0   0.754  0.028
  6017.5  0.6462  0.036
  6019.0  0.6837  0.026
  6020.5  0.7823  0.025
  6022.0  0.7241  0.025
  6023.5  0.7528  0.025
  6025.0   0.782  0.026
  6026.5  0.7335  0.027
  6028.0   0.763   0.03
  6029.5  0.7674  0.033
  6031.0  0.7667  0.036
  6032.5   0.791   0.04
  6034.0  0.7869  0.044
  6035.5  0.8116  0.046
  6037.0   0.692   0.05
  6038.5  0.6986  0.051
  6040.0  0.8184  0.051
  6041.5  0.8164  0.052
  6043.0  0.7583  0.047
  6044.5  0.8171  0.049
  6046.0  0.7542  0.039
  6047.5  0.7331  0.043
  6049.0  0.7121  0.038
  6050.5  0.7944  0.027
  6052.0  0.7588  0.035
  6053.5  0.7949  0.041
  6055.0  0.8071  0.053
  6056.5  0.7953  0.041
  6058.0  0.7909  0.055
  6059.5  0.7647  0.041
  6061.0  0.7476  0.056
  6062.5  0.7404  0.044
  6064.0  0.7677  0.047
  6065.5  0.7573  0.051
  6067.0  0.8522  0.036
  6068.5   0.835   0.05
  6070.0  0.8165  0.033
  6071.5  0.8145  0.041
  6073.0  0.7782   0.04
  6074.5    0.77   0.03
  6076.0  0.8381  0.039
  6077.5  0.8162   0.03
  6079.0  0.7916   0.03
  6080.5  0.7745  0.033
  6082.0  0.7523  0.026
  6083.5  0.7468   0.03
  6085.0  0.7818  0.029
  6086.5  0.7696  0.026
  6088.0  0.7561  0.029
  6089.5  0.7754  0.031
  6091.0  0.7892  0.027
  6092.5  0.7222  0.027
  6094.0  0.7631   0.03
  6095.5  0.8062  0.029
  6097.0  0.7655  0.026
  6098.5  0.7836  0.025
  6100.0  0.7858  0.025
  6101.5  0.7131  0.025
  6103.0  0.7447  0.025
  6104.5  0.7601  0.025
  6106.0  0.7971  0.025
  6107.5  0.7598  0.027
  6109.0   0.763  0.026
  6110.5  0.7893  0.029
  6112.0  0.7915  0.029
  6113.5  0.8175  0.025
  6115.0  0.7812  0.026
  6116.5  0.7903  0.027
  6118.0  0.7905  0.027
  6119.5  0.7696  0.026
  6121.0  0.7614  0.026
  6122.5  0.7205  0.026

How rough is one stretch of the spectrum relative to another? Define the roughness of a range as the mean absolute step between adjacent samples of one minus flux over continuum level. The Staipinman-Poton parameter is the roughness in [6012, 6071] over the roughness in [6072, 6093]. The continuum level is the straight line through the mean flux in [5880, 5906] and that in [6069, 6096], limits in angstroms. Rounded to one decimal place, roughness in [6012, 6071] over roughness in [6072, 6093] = 1.6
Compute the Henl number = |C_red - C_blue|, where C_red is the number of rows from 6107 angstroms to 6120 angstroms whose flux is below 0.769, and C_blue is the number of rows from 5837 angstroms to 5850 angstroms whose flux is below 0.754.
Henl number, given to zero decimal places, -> 2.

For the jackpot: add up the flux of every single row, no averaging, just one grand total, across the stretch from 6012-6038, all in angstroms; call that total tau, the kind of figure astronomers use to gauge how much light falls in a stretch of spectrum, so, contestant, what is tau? 12.69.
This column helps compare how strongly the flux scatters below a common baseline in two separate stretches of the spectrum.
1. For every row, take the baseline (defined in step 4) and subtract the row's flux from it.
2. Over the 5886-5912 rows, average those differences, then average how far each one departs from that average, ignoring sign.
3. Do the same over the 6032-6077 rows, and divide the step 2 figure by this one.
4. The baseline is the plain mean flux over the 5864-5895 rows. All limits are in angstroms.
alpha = 2.10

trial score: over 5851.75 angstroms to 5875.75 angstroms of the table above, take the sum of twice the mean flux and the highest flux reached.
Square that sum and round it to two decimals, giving 5.26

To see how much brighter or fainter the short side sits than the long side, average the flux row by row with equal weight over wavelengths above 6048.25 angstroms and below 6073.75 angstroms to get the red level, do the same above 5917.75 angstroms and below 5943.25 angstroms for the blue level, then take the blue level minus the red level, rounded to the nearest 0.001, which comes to -0.022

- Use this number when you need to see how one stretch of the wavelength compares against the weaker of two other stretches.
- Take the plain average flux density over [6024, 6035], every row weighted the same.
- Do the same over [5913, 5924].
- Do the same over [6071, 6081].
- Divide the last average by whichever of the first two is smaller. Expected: 1.04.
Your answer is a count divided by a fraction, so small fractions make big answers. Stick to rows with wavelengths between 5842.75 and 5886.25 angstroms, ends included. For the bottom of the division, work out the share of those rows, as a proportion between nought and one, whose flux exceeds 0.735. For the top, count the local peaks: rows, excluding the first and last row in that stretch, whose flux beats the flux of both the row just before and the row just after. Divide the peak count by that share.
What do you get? 16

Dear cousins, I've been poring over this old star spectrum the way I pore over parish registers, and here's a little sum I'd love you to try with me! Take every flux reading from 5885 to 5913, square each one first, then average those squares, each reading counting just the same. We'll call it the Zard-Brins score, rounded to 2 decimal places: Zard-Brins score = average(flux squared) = 0.42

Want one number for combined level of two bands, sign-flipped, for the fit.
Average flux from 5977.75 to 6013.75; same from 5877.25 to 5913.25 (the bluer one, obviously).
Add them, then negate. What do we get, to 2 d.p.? -1.42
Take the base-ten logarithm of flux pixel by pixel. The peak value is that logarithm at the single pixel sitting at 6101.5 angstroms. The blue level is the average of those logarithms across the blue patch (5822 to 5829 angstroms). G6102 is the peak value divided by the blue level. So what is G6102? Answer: 1.5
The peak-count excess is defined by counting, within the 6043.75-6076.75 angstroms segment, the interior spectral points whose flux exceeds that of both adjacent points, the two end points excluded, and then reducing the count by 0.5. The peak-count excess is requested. 3.5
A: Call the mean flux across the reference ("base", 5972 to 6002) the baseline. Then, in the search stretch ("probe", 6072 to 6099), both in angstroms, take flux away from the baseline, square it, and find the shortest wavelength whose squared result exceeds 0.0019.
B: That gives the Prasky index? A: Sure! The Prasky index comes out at 6076.0 angstroms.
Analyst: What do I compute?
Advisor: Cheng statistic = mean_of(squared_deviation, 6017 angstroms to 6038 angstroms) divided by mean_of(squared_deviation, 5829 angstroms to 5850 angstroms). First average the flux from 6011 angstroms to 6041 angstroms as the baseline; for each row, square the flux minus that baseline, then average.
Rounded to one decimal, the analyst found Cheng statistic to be 1.2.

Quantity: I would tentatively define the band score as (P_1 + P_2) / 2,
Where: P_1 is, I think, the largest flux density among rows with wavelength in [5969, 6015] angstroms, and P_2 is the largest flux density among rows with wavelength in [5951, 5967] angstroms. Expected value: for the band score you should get 0.811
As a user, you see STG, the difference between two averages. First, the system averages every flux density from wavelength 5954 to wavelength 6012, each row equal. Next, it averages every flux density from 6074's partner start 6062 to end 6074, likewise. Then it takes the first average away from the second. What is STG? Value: 0.04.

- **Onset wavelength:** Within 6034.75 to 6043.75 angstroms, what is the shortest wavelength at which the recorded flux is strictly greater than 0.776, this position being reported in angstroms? 6035.5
